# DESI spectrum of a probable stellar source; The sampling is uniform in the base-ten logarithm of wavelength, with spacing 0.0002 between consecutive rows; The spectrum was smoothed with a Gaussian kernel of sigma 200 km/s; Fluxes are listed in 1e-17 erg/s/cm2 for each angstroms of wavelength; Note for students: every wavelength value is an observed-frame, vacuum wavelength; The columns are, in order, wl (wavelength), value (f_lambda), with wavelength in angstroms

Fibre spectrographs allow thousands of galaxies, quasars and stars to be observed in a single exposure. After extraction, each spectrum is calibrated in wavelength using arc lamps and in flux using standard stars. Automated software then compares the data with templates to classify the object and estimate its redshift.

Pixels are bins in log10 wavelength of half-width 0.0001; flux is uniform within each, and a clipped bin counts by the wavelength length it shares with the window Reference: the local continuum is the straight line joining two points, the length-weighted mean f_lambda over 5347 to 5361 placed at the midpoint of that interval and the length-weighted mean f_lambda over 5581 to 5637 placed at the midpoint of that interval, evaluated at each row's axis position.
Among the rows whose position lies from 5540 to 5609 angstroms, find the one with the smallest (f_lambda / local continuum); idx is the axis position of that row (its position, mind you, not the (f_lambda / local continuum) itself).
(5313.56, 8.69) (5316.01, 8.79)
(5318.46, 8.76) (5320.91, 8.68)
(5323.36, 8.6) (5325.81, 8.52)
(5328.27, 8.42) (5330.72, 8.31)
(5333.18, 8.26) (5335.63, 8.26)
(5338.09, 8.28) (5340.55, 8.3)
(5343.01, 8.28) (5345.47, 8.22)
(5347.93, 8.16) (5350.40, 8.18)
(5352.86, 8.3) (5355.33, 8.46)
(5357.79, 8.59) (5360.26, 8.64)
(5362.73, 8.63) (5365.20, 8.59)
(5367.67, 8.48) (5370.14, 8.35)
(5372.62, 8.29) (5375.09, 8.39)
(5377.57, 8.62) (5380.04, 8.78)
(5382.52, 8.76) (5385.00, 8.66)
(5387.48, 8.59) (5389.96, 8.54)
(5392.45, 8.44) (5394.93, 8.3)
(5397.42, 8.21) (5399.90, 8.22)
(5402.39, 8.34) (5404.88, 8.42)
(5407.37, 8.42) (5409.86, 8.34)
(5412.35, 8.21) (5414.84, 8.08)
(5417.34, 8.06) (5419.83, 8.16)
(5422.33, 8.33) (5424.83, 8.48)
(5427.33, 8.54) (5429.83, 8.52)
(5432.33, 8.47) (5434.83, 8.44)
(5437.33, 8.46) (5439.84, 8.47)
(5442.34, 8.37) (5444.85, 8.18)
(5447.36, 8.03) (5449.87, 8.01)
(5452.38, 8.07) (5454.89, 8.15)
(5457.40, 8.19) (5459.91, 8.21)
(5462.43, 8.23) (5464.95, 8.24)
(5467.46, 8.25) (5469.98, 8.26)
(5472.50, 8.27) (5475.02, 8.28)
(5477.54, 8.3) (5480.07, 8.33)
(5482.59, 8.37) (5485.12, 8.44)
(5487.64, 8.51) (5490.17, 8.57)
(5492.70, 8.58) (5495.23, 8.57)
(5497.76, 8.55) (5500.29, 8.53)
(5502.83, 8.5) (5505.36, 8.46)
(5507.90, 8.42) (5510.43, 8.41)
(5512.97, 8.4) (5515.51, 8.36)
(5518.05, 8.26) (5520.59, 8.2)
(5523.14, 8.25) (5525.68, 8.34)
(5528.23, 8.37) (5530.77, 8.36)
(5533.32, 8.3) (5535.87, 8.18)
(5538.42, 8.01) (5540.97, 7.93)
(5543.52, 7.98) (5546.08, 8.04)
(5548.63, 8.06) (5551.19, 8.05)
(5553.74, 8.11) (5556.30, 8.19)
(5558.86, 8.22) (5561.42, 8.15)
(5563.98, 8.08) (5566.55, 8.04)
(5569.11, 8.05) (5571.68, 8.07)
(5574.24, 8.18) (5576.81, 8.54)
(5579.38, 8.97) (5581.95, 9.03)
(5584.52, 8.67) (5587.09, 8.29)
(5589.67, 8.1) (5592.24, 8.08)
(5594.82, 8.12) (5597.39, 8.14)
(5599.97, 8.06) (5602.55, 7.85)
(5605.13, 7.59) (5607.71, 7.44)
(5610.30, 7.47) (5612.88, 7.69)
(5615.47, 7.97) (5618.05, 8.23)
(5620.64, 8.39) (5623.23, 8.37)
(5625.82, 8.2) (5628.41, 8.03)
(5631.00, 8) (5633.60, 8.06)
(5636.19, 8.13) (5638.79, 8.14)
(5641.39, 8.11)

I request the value 5607.71 angstroms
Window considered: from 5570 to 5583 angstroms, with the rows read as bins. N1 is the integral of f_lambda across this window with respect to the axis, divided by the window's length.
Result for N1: 8.5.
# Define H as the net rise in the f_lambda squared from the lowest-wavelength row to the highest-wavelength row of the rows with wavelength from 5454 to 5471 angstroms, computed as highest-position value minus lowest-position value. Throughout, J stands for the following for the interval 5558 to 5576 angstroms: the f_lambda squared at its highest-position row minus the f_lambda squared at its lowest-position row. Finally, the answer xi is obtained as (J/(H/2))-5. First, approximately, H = 2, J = -1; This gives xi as -6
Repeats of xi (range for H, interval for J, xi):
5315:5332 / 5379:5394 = -4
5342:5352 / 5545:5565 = -6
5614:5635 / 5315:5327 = -11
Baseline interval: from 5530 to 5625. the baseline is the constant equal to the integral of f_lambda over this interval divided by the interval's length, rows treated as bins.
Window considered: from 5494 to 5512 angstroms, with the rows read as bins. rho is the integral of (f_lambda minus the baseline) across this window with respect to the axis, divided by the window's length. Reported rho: 0.36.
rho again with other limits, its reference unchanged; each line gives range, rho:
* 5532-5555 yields -0.06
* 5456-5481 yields 0.12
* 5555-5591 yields 0.19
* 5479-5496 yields 0.35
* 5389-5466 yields 0.16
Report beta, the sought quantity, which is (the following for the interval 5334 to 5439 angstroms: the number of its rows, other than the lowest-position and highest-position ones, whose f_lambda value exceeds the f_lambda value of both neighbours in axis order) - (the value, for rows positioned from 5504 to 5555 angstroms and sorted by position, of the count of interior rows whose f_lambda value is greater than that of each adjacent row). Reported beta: 2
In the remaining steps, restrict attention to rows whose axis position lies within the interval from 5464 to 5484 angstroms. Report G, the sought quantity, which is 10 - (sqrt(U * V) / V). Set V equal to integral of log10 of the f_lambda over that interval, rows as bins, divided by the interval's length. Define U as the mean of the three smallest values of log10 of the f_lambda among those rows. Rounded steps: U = 0.916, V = 0.919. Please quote 9.00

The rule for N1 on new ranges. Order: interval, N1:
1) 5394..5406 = 8.3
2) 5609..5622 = 7.9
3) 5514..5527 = 8.3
